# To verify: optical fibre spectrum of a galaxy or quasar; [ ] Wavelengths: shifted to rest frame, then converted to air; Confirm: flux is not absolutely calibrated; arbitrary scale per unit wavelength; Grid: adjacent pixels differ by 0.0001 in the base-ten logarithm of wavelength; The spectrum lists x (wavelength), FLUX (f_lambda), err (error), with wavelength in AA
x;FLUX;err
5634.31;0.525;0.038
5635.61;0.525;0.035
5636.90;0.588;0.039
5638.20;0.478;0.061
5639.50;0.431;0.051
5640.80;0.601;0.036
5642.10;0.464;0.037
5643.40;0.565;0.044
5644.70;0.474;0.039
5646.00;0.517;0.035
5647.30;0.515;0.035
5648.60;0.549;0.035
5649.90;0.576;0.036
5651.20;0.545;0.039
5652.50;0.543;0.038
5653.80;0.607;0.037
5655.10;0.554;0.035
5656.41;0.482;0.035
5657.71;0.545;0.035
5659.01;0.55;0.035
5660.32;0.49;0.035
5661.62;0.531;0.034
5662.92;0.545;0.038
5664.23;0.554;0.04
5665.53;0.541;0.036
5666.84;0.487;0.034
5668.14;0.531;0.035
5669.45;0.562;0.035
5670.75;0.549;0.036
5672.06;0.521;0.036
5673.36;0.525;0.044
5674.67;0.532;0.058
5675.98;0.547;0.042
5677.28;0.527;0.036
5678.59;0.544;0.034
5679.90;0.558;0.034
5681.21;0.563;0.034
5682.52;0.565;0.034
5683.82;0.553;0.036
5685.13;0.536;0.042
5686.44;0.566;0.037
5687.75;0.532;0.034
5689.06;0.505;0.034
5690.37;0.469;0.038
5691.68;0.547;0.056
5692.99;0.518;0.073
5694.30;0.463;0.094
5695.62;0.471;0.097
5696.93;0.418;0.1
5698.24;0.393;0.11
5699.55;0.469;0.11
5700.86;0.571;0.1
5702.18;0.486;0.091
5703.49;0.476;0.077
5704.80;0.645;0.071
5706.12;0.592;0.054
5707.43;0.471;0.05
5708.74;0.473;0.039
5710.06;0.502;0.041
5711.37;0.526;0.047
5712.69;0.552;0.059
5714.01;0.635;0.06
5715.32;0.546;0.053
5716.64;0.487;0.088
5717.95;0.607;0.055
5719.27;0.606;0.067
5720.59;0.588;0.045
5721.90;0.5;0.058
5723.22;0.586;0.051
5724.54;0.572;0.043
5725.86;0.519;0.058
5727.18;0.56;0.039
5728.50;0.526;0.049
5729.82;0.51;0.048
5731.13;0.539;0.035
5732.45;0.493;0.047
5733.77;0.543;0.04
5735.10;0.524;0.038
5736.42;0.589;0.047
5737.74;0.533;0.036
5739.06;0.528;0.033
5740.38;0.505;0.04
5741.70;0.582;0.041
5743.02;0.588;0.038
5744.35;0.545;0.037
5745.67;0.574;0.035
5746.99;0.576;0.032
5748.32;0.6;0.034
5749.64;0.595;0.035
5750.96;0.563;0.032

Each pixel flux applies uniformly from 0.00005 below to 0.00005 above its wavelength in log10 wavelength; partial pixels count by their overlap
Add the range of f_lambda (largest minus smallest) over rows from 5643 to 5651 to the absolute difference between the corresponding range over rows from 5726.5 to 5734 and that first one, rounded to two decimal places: 0.14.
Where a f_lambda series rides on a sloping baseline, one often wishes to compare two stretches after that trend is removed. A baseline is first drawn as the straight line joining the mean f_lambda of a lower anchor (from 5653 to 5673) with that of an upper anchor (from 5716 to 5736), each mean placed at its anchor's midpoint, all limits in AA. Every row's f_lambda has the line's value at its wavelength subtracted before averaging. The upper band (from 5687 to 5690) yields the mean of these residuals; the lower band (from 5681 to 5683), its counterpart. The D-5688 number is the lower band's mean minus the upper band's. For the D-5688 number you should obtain 0.05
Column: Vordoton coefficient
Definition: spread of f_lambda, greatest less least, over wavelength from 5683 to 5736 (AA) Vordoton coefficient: 0.25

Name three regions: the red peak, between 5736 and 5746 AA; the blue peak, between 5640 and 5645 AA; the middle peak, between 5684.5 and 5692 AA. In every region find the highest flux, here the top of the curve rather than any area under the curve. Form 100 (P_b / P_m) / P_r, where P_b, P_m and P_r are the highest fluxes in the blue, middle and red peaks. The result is 180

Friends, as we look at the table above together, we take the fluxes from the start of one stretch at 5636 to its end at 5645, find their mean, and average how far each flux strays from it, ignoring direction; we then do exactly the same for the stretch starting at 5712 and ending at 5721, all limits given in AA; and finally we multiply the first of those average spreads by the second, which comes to 0.0024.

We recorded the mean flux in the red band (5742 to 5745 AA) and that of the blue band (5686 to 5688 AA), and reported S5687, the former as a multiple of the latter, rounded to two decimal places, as 1.03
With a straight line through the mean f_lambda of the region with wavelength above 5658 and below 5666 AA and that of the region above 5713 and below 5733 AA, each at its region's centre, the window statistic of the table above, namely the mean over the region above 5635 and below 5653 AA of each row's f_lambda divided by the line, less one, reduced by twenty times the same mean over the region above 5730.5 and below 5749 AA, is 0.2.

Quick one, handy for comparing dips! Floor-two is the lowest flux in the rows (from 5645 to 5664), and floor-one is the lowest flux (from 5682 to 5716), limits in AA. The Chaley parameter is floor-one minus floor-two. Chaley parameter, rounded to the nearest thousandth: -0.089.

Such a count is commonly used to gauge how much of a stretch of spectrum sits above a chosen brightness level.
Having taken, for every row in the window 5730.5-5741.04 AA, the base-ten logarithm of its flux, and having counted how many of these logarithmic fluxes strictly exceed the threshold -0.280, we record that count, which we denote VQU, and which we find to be 5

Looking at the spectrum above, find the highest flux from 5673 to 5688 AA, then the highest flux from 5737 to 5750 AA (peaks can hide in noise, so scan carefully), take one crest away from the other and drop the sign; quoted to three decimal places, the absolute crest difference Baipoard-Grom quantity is 0.034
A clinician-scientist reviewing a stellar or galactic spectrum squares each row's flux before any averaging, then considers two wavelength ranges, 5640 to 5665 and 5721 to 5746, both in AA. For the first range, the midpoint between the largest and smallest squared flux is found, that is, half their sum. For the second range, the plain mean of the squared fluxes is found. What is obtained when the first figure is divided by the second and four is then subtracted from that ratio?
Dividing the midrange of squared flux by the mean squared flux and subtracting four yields -3.01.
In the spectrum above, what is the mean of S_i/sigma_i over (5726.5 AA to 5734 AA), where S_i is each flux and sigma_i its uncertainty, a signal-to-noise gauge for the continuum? 12.5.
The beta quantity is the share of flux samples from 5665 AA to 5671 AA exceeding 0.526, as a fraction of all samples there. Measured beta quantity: 0.80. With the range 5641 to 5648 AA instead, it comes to 0.20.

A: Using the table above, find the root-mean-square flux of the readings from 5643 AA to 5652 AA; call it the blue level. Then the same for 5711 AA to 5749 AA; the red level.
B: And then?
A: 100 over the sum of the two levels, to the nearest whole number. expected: 92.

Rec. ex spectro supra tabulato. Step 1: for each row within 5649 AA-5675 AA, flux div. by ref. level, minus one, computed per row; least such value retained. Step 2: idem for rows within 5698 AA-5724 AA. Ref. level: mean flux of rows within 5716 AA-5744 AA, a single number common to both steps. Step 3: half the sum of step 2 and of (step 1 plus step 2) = -0.34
